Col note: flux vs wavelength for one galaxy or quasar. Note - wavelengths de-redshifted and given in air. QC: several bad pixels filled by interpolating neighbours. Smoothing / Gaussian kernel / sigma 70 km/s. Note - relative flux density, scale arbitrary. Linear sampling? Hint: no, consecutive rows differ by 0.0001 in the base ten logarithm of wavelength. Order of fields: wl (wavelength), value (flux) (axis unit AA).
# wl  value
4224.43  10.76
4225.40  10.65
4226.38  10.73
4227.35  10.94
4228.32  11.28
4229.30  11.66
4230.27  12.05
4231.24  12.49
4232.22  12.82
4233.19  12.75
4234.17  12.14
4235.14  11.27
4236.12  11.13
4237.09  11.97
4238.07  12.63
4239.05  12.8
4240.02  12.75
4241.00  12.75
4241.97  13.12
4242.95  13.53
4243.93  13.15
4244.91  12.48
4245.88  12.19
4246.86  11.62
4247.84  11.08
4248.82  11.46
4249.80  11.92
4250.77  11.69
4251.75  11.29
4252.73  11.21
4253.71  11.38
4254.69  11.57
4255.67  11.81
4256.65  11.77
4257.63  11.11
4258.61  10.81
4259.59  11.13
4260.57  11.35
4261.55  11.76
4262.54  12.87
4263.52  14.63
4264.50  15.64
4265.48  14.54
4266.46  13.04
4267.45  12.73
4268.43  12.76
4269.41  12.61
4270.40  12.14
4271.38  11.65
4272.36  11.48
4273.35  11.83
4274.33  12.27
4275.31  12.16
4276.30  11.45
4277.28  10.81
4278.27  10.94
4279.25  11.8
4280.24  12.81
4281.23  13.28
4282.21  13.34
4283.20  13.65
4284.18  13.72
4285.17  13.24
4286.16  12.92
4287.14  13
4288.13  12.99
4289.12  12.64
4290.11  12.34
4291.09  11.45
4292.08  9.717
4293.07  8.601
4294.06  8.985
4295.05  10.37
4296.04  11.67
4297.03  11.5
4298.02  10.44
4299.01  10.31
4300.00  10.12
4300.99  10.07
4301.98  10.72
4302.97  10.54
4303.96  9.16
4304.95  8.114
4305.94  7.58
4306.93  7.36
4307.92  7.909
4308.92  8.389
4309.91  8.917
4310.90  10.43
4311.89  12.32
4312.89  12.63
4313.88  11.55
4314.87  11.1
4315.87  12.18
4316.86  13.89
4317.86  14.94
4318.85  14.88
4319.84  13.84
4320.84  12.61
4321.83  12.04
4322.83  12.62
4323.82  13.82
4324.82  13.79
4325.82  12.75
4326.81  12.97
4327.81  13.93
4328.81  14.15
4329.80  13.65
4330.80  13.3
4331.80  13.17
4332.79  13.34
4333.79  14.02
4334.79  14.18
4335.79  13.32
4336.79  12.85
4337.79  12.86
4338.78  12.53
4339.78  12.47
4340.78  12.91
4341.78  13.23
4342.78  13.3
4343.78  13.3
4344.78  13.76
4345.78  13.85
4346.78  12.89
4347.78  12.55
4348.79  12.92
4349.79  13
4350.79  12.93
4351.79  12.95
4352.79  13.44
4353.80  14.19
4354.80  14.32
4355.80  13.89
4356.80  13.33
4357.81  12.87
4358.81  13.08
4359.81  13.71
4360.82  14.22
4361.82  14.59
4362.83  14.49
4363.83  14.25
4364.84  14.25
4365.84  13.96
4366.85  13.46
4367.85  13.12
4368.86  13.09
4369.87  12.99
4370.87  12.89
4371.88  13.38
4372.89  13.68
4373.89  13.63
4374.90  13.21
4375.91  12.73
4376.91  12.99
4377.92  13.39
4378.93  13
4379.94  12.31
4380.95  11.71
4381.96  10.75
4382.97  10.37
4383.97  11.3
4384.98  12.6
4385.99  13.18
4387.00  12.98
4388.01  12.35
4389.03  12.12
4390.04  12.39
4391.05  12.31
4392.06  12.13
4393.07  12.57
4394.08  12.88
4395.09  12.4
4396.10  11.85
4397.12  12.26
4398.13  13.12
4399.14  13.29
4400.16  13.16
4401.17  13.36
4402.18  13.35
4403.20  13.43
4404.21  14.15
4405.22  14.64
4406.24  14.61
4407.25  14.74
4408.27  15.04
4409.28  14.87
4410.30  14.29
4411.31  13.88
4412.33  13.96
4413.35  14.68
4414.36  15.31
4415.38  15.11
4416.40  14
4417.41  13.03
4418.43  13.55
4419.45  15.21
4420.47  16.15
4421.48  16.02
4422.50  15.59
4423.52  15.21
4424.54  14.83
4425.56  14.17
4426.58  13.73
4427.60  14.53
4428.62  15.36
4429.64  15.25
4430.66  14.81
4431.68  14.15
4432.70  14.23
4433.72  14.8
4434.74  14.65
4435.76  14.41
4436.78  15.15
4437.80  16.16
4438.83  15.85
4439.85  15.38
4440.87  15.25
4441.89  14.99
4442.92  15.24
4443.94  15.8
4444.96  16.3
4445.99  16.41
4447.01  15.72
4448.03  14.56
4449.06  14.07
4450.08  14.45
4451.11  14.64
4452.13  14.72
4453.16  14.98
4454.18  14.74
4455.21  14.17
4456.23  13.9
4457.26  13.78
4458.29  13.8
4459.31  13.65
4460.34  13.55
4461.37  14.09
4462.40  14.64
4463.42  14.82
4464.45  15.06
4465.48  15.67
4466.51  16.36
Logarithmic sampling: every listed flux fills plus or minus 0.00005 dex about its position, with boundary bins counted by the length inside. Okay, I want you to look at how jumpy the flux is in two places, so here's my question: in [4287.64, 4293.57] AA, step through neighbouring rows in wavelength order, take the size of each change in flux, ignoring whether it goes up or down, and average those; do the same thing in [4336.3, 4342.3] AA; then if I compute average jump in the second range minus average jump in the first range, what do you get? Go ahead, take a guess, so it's -0.65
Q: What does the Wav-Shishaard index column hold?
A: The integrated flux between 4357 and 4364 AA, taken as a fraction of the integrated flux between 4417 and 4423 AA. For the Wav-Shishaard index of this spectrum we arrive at 1.1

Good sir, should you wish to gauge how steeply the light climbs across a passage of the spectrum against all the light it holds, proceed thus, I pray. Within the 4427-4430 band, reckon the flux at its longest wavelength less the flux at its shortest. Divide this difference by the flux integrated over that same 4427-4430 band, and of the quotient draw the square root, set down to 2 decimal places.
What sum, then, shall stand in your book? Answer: 0.13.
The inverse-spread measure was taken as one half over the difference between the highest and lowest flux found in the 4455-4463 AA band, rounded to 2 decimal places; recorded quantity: 0.46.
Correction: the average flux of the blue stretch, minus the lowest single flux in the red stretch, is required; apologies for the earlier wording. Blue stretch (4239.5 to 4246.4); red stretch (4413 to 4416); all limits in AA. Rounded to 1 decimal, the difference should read -1.8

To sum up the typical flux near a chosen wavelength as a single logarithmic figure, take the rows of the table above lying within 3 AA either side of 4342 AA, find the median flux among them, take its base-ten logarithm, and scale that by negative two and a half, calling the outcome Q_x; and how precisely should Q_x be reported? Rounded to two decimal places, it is -2.81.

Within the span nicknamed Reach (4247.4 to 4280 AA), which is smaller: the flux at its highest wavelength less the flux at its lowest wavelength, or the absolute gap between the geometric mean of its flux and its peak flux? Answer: 1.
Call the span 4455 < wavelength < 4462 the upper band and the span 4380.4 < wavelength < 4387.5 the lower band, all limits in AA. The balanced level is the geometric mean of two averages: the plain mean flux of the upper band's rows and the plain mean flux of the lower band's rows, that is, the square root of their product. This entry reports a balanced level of 12.8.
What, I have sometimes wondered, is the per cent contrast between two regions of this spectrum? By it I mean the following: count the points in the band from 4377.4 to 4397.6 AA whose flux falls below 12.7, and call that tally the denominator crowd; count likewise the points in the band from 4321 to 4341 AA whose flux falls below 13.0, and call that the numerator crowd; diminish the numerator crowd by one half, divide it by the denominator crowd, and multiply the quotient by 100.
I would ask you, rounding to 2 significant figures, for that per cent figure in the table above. 57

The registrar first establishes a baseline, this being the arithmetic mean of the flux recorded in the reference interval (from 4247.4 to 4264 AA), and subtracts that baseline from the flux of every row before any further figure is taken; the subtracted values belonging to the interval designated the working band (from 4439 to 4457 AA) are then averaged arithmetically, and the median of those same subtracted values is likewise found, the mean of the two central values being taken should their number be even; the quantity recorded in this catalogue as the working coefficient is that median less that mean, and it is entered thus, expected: -0.04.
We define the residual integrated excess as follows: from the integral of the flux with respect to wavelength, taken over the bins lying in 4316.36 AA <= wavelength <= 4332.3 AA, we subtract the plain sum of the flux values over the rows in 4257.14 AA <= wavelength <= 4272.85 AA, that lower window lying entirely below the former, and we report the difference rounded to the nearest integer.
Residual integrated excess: 15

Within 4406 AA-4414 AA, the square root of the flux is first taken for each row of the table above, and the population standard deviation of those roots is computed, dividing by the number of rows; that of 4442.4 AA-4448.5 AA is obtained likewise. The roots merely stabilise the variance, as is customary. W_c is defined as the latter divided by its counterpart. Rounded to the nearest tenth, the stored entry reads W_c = 1.5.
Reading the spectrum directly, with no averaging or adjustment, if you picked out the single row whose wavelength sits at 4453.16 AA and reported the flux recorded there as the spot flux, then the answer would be 14.98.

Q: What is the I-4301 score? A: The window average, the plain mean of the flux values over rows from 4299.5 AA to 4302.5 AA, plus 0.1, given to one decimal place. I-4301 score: 10.4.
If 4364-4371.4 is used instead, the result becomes 13.5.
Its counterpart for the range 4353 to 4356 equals 14.2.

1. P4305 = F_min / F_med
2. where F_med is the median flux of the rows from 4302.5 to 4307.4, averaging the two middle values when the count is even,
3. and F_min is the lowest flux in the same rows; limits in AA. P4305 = 0.907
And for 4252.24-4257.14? 0.969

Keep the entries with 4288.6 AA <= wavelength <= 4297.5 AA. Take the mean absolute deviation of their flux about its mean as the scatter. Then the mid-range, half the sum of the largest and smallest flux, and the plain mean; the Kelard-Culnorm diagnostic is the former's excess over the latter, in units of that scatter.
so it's -0.2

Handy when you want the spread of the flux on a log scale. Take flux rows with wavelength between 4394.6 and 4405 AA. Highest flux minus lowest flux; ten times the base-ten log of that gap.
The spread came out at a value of 3.6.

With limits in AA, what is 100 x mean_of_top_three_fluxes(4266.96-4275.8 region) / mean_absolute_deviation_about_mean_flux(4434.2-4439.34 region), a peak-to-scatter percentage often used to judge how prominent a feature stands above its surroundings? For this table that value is 2086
